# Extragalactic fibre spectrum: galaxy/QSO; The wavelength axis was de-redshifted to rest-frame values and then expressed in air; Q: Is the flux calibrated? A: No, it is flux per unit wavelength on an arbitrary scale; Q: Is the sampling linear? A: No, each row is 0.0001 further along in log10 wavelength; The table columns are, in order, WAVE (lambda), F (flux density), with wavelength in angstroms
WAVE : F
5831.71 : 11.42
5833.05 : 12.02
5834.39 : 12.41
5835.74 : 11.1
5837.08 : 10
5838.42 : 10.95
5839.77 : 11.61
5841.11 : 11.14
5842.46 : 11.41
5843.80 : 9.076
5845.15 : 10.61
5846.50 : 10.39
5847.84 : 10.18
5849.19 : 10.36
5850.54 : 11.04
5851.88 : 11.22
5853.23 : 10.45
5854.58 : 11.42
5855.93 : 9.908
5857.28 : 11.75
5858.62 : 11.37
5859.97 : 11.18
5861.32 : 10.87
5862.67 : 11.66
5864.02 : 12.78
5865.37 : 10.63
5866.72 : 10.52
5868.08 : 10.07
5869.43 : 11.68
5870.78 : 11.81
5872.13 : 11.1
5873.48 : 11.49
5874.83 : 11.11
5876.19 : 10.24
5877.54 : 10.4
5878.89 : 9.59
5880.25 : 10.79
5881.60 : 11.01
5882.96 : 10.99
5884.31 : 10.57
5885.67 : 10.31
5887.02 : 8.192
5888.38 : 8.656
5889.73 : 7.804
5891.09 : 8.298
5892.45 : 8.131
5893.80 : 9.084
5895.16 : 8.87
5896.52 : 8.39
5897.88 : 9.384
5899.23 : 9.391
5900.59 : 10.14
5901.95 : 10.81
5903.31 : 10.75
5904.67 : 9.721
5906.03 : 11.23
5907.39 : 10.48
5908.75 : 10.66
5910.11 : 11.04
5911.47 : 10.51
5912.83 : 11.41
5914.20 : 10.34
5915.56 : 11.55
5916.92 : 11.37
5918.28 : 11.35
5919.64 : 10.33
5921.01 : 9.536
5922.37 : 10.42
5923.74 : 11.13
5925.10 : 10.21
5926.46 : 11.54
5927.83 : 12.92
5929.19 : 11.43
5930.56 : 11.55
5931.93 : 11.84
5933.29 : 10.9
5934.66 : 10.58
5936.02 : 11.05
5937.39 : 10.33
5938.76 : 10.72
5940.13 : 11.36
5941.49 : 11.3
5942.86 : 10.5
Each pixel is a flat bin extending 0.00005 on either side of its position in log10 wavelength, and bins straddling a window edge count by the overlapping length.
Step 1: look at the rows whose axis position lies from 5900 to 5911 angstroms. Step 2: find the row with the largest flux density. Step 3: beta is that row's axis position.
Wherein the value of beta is 5906.03 angstroms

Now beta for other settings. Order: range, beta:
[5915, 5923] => 5915.56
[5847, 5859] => 5857.28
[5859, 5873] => 5864.02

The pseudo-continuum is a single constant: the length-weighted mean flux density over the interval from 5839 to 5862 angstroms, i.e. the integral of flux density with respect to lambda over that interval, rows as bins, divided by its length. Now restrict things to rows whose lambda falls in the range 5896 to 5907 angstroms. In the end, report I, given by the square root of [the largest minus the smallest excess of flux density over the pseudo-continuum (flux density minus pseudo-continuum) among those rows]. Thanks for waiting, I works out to 1.69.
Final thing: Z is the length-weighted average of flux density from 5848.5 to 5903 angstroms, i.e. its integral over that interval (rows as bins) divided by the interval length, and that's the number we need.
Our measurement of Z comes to 10.3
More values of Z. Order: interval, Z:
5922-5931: 11.3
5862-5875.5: 11.3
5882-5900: 9.1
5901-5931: 10.9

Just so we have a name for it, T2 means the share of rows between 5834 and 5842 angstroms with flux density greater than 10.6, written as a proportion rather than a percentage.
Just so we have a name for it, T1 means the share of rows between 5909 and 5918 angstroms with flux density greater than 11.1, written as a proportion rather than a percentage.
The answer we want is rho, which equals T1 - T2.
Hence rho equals -0.33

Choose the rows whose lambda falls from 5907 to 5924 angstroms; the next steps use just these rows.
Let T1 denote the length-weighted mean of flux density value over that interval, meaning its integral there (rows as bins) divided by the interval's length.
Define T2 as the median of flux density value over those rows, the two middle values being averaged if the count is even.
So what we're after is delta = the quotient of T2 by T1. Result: 0.99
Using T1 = 10.8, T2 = 10.7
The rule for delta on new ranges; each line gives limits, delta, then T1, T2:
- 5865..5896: 1.04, 10.0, 10.4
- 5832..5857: 1.01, 10.9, 11.0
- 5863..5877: 1.00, 11.1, 11.1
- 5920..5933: 1.03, 11.1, 11.4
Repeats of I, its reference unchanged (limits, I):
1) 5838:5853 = 1.59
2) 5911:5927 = 1.42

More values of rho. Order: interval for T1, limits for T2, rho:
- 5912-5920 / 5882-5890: 0.50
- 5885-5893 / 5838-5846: -0.83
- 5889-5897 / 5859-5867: -0.83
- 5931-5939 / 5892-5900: 0.17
